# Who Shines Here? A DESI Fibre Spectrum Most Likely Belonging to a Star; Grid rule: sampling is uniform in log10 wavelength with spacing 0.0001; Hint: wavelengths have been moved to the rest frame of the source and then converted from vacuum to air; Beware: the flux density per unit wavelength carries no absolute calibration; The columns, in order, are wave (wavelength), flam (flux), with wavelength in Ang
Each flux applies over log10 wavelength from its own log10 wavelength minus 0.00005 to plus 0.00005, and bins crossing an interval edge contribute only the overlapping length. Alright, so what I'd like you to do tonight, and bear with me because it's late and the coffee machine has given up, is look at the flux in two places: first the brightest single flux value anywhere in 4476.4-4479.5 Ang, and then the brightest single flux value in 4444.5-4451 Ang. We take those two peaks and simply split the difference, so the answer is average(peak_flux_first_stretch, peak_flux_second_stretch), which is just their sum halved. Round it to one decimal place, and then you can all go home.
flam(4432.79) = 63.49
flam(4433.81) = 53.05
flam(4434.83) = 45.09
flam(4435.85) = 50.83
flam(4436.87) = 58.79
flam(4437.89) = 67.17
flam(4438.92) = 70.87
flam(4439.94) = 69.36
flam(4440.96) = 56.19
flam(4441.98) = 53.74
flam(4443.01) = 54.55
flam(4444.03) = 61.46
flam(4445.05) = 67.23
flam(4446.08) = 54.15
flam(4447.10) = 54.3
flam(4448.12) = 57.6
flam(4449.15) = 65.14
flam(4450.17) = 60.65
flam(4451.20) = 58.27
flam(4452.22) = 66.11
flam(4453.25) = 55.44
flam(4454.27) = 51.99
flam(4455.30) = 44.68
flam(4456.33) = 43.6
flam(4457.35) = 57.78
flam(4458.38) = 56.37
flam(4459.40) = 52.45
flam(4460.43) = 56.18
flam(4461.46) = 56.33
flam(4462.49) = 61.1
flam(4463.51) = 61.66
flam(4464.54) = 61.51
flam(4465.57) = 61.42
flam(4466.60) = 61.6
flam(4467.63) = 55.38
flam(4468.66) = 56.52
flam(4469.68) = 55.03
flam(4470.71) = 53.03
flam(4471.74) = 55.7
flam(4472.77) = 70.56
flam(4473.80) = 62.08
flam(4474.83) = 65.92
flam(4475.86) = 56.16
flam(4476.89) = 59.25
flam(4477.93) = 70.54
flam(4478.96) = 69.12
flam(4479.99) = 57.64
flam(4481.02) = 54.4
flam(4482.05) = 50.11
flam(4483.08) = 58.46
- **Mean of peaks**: 68.9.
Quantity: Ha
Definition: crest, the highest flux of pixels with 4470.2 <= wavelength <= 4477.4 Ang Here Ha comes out 70.56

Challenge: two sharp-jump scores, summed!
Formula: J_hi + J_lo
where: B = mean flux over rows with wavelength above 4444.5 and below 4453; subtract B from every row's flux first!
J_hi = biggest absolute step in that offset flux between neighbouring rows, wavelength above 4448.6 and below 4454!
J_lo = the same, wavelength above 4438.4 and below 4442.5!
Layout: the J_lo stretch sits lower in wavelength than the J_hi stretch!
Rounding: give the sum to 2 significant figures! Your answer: 24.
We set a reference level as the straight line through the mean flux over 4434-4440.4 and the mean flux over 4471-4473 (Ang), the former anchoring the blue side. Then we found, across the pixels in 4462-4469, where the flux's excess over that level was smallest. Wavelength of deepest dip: 4467.63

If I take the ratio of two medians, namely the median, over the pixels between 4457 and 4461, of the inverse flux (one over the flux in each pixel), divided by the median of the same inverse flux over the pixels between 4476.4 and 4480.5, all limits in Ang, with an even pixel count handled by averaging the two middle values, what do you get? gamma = 1.13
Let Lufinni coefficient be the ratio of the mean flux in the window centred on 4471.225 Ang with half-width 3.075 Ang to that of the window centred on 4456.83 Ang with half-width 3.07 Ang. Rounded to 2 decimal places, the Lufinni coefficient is 1.15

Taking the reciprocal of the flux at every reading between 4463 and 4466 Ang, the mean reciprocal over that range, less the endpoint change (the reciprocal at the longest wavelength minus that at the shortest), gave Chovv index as 0.0162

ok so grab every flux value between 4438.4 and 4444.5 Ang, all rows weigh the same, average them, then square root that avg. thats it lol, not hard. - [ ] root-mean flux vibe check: 7.81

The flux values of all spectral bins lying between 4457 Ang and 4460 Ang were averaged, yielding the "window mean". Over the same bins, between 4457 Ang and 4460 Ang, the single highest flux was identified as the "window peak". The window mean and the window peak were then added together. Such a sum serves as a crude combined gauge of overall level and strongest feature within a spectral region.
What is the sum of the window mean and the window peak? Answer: 113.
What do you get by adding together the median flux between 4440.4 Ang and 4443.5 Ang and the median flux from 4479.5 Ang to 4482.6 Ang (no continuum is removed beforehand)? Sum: 109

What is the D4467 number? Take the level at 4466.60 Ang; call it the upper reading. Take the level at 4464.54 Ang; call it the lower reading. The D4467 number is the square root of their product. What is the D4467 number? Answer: 61.6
